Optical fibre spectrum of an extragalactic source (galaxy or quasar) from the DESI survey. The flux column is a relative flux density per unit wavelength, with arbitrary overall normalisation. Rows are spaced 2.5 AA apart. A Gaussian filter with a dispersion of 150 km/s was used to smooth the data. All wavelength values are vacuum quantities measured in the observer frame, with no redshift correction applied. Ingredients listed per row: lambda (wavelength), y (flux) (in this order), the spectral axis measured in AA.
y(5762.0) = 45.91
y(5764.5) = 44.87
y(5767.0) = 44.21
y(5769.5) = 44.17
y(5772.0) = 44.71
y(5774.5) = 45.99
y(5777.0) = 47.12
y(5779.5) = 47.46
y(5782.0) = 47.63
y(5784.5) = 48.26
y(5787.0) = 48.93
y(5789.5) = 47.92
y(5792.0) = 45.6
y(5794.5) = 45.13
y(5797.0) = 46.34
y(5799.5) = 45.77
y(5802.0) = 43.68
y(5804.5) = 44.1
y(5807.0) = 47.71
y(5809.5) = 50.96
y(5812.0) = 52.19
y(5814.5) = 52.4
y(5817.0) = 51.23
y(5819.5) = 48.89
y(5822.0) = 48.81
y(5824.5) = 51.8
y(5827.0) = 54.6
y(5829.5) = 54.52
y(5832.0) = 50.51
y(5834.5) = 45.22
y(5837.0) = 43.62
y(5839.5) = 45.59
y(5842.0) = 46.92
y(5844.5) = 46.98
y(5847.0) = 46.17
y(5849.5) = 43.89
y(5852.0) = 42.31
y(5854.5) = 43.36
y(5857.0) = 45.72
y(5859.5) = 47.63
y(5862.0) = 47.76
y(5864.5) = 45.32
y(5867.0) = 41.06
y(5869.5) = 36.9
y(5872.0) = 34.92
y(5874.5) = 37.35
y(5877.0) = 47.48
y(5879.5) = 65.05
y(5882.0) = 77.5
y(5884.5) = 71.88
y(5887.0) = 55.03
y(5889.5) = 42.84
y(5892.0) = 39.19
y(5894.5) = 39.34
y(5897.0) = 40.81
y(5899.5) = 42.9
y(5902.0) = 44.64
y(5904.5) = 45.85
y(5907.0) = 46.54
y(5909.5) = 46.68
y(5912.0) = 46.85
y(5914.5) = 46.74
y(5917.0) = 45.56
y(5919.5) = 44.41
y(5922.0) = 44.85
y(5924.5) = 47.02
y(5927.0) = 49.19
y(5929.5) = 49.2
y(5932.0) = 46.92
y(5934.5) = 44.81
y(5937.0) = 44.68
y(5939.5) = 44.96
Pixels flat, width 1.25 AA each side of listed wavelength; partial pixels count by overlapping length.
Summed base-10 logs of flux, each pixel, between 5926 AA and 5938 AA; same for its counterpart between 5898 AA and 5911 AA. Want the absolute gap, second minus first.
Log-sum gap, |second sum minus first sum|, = 0.076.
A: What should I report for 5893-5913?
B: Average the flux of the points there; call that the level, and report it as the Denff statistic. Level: 44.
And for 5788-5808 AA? 46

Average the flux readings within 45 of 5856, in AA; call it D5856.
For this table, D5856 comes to 48.0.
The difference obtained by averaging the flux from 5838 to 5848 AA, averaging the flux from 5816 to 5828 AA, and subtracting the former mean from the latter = 5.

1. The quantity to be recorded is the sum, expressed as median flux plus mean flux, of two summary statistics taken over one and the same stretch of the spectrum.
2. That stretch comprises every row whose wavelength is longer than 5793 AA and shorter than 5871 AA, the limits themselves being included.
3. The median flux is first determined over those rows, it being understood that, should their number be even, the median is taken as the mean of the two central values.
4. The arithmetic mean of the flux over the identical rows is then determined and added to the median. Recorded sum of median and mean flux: 93.3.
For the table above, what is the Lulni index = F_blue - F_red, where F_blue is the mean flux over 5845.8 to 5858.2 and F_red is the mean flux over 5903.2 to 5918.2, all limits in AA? -2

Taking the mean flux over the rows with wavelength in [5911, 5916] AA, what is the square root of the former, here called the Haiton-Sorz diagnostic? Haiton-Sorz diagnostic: 6.84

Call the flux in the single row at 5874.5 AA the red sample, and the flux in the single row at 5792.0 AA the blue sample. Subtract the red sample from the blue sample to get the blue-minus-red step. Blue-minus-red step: 8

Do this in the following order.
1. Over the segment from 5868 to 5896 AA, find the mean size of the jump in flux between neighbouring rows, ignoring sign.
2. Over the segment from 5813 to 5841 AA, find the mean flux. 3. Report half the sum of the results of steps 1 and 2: 29.0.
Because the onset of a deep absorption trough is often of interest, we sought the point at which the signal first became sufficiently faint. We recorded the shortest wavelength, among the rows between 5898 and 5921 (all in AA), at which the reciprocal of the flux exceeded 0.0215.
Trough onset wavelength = 5899.5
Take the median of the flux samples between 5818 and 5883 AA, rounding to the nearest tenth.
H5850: 46.5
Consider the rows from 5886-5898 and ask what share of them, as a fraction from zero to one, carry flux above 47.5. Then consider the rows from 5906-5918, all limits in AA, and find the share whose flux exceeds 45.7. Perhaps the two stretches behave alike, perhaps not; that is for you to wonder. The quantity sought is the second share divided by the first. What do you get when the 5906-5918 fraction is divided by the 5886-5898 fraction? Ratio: 4.00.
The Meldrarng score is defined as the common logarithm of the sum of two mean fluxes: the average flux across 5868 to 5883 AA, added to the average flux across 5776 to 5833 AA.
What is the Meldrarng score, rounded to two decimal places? 1.99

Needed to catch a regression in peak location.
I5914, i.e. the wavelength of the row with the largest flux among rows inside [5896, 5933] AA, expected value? 5929.5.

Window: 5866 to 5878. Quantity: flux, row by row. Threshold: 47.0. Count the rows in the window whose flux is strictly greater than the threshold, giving 1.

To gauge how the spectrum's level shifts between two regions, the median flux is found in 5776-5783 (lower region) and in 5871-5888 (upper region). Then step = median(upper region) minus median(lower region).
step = 7.6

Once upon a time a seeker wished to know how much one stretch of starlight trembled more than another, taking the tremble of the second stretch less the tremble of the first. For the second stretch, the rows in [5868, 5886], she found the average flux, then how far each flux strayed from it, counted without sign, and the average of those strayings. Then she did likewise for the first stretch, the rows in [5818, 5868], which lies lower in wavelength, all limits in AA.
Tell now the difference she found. 13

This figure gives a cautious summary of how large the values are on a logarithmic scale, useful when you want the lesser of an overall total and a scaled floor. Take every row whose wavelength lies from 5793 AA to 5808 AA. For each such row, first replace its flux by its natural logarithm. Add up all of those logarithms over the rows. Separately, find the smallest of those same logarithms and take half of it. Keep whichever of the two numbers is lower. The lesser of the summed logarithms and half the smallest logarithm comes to 1.888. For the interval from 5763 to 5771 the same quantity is 1.894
